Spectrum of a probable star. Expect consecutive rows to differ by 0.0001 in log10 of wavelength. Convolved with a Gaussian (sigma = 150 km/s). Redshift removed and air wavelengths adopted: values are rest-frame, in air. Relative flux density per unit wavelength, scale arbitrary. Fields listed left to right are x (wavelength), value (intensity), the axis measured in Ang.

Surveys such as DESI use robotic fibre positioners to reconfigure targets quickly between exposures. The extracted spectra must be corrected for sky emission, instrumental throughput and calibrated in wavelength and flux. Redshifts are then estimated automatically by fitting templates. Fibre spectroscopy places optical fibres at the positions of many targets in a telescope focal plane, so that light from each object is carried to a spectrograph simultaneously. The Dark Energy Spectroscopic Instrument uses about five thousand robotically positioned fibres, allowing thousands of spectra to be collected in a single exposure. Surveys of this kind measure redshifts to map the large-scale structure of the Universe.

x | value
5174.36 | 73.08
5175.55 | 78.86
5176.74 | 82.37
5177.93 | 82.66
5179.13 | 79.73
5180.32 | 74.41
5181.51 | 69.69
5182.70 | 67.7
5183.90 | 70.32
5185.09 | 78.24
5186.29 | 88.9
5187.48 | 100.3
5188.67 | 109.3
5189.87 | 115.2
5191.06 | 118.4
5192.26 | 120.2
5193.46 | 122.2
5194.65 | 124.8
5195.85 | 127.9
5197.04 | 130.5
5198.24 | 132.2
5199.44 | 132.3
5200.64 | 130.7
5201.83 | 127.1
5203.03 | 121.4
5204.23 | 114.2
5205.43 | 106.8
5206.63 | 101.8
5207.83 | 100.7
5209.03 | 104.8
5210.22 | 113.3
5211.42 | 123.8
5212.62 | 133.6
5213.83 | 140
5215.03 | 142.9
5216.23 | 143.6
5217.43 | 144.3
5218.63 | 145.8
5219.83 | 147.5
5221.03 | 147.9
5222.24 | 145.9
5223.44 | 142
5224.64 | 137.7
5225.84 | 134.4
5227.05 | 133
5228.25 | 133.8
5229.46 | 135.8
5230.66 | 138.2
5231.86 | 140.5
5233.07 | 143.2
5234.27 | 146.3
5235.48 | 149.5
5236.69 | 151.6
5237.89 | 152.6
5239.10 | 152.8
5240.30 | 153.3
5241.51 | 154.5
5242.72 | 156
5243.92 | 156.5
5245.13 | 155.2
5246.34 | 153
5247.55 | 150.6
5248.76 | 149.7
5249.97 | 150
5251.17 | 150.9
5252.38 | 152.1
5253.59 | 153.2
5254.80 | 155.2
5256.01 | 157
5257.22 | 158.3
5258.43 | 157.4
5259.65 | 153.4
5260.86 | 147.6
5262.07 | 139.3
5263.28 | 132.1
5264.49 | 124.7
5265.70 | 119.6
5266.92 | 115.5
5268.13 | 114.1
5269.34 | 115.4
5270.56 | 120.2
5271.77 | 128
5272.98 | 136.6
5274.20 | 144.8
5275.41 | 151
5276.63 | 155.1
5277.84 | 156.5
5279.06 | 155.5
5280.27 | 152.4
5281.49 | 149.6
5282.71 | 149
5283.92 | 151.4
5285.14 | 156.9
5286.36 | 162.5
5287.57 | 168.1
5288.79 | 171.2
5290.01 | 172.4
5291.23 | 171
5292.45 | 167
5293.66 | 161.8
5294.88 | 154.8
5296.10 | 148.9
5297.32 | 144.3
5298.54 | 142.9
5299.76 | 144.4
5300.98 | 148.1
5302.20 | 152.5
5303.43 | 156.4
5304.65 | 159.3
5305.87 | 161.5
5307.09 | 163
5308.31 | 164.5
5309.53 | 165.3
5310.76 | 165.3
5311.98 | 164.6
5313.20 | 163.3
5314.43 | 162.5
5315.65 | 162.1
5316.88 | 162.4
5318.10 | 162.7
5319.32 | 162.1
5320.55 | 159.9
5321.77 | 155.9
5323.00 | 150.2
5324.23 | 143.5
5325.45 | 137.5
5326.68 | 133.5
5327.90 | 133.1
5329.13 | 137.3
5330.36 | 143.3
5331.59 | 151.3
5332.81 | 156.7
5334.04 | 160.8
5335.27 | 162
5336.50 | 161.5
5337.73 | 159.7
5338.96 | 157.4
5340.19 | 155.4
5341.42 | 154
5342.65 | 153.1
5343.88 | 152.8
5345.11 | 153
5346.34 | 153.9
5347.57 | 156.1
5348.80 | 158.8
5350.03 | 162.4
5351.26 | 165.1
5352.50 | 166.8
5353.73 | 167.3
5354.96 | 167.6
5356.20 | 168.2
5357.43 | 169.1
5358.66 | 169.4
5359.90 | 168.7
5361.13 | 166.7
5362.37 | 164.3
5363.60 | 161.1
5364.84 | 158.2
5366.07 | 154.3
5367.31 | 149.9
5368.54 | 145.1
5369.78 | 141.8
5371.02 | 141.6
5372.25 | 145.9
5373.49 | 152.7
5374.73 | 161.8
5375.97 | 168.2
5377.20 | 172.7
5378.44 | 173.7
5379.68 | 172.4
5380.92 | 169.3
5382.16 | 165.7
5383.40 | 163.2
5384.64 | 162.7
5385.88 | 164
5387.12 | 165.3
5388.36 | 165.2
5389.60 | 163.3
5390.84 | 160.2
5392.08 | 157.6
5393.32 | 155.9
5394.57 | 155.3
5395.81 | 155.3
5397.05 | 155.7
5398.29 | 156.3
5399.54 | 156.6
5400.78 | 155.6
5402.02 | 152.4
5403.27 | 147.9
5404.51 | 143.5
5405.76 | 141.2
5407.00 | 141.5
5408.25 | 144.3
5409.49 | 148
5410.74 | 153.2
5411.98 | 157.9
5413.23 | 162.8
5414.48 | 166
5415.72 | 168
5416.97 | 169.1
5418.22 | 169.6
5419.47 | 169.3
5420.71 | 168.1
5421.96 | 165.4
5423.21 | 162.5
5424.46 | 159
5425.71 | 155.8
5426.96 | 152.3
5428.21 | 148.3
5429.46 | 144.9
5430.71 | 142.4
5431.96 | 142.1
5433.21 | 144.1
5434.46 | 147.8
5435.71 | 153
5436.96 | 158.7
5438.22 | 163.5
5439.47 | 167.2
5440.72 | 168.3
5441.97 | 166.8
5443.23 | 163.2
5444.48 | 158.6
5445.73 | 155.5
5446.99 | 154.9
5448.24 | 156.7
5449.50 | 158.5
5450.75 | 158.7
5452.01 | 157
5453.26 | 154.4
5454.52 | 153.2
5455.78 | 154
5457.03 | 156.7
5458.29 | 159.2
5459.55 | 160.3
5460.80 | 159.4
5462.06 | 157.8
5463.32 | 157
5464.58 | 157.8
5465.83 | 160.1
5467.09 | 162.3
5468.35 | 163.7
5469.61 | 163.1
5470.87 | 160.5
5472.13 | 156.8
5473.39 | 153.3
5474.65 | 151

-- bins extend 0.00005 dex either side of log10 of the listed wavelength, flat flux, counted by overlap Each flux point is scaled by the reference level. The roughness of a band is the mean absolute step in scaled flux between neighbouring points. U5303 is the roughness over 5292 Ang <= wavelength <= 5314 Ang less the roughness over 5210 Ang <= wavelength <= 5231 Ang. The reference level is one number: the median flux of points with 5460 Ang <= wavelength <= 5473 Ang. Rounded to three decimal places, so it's -0.002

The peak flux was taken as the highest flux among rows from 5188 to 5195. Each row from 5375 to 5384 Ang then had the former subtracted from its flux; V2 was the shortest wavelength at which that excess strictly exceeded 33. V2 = 5375.97 Ang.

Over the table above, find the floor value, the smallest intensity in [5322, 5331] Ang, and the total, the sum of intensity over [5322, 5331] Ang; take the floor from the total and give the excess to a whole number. 845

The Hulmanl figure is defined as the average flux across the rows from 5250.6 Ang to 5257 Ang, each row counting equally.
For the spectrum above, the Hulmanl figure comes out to 154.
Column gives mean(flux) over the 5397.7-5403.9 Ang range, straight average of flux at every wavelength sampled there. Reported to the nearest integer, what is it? 154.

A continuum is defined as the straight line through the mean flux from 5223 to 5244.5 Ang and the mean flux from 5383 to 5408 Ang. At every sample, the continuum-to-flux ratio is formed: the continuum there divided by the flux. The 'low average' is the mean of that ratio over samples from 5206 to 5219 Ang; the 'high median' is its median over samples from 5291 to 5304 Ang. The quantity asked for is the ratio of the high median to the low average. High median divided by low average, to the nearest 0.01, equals 0.85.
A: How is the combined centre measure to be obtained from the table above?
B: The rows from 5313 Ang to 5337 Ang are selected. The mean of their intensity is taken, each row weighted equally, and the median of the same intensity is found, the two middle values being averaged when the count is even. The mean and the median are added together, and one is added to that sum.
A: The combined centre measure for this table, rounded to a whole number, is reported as 312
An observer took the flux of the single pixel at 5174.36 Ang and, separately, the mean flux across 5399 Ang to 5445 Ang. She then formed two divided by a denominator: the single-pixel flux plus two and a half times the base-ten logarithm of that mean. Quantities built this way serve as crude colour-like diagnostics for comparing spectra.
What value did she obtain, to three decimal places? 0.025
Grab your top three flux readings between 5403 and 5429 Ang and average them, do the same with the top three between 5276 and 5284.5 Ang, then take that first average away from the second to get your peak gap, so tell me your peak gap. -14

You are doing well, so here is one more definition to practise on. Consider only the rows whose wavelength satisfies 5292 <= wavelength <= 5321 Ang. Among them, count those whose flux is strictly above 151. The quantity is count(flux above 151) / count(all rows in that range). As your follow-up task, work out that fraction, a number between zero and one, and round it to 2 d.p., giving 0.79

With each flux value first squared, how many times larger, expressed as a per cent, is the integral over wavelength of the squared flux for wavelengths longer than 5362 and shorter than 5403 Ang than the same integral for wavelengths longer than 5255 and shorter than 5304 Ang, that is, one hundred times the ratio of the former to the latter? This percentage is 96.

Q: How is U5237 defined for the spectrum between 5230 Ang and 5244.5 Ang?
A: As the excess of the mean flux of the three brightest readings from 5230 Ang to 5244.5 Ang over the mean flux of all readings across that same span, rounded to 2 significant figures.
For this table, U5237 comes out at 6.1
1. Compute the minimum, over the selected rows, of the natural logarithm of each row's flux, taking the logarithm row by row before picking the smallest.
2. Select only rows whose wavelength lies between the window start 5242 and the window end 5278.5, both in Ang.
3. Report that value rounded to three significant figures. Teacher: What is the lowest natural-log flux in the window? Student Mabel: 4.74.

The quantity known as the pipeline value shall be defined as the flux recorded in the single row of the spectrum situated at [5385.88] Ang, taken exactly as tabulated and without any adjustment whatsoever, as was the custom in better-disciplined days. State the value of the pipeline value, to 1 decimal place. 164.0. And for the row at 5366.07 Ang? 154.3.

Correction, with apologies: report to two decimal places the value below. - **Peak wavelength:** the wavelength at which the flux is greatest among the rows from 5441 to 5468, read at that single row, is 5441.97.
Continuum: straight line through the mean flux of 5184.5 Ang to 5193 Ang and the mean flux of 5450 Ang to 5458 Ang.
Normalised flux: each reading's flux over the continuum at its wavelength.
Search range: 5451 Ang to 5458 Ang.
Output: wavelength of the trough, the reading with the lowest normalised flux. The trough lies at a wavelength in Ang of 5454.52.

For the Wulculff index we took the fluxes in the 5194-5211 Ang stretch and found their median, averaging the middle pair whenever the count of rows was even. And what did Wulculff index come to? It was 123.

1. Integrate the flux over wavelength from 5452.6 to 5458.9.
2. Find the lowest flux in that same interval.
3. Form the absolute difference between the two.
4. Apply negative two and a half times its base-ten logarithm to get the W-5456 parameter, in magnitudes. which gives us -7.29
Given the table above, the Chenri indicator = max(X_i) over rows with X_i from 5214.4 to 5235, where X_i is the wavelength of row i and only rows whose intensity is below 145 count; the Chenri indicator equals 5233.07 Ang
